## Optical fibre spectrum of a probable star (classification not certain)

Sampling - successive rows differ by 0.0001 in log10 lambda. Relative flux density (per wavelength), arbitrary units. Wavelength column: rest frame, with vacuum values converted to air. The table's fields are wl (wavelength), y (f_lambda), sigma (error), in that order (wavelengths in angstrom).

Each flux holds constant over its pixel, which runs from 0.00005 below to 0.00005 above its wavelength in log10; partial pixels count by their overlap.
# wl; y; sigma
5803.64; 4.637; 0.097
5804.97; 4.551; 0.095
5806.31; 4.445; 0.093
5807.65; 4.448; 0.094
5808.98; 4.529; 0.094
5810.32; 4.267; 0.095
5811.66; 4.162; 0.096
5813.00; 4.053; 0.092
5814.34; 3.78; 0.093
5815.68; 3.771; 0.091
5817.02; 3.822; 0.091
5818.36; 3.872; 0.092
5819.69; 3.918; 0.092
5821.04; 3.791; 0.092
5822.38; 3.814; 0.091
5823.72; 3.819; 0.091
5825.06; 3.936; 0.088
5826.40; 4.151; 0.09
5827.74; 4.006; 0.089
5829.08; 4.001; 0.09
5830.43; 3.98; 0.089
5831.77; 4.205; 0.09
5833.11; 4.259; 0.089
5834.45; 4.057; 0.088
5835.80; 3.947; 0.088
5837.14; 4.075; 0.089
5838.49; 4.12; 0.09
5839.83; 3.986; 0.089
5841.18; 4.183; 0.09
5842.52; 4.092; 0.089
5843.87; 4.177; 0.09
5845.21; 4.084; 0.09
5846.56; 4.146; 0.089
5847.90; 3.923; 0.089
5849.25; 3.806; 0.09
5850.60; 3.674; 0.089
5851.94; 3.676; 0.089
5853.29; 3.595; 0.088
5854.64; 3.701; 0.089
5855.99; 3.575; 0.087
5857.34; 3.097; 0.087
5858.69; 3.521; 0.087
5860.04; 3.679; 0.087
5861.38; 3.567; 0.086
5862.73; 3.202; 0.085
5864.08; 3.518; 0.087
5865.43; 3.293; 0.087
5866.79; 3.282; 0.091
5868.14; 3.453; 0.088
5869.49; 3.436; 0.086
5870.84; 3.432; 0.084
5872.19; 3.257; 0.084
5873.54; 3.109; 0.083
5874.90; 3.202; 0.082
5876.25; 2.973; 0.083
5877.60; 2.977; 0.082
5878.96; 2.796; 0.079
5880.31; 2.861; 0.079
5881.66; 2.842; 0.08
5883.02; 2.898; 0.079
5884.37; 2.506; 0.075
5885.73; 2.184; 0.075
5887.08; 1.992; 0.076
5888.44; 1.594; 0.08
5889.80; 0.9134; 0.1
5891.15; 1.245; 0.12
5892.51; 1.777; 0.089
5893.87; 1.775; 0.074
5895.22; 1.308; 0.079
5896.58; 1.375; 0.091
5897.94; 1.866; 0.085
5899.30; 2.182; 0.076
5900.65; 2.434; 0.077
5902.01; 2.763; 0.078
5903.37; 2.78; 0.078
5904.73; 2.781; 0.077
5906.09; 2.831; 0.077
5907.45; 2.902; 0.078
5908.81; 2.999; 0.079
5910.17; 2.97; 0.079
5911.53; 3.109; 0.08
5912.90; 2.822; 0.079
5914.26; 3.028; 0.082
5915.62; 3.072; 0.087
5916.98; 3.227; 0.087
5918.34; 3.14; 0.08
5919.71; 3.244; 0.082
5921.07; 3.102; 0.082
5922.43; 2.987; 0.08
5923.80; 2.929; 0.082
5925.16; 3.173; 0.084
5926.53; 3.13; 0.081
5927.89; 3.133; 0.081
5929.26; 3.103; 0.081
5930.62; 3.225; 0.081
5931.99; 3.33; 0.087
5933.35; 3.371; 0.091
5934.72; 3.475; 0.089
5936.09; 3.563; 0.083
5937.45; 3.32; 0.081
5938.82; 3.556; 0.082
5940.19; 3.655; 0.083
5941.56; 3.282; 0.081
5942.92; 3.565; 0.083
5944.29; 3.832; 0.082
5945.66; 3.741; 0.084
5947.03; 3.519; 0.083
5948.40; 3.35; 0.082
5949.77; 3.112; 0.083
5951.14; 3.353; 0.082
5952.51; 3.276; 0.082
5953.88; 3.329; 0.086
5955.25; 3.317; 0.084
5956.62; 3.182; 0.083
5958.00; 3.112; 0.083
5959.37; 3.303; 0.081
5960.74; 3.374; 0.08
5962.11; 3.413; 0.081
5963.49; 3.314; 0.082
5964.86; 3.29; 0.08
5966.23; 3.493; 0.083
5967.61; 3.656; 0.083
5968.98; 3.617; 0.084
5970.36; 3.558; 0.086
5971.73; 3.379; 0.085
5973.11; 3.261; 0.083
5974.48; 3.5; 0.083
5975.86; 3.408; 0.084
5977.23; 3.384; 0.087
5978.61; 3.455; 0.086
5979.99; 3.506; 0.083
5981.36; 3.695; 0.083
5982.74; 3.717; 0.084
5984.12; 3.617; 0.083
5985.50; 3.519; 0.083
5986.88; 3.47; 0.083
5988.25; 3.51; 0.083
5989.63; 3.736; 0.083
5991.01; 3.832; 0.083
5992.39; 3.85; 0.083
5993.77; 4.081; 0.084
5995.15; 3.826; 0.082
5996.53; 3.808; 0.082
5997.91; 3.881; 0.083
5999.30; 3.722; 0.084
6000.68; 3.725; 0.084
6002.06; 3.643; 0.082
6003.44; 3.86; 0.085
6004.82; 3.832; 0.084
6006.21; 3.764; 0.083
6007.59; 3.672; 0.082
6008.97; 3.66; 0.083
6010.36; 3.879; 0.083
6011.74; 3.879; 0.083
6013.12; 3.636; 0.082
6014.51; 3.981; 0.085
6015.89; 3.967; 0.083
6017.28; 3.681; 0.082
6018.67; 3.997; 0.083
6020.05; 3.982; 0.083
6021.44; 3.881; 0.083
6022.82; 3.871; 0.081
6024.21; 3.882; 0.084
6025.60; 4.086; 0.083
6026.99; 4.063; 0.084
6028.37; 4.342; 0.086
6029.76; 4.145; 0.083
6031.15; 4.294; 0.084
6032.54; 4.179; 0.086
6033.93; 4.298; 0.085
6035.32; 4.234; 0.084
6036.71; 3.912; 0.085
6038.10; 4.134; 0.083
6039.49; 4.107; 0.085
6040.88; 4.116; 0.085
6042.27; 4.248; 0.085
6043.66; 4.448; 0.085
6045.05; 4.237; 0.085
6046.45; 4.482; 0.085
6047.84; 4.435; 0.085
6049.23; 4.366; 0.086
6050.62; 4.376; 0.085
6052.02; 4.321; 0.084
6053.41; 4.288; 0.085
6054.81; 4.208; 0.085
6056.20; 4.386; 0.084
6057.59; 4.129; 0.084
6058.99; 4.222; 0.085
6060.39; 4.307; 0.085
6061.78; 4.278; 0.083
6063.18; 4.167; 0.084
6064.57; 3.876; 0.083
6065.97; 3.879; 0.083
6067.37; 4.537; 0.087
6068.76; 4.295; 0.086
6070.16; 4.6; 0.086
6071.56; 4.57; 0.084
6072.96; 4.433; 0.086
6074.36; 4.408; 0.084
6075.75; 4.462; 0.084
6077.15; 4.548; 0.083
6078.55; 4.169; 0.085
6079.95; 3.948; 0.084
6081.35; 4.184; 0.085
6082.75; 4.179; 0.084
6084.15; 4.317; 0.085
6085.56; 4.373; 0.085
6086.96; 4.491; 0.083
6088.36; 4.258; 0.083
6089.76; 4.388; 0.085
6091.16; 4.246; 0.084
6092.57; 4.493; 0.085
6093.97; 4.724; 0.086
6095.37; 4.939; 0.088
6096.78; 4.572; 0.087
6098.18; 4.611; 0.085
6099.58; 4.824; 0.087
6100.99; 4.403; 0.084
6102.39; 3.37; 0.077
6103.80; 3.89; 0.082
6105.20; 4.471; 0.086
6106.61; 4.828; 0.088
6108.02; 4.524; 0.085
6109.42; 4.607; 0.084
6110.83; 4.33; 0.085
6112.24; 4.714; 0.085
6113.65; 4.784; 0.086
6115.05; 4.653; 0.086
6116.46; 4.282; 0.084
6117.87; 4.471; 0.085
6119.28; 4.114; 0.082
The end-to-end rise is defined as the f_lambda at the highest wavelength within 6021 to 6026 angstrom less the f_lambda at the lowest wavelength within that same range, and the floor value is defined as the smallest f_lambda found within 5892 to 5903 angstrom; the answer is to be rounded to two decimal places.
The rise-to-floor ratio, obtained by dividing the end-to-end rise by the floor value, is 0.16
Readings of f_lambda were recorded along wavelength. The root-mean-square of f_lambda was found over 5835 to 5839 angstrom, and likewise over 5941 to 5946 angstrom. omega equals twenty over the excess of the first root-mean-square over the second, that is 46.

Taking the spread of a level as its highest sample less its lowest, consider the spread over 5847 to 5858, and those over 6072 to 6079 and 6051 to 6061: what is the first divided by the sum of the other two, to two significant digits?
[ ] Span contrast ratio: 1.3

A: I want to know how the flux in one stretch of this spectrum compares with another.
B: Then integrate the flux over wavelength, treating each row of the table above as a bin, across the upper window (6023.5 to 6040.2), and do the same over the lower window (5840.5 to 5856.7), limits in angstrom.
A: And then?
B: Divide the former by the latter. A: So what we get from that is 1.10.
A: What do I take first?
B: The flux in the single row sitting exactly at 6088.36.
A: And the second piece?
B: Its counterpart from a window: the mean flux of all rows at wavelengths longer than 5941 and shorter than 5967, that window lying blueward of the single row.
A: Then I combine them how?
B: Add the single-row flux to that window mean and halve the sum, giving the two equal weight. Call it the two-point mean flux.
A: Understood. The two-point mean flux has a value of 3.8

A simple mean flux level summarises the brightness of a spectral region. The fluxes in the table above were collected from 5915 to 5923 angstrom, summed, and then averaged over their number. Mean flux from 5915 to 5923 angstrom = 3.13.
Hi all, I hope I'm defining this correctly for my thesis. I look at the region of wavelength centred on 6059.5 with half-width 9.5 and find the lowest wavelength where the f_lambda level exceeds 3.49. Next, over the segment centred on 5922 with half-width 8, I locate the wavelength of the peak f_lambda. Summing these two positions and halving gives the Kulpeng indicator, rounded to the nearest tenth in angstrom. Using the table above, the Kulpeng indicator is 5985.2 angstrom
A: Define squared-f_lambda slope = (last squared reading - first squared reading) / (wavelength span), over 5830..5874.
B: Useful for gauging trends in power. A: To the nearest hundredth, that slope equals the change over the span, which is -0.14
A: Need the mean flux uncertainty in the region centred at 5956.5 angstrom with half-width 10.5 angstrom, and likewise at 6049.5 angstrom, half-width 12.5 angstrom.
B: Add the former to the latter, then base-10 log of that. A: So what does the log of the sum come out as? -0.777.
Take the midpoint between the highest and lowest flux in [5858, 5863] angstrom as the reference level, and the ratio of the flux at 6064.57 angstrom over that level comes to 1.13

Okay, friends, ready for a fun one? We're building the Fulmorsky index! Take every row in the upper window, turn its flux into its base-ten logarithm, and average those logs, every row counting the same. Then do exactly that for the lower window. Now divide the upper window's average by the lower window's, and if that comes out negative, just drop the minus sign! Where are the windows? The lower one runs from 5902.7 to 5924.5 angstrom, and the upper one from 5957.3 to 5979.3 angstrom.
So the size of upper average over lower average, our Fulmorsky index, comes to 1.12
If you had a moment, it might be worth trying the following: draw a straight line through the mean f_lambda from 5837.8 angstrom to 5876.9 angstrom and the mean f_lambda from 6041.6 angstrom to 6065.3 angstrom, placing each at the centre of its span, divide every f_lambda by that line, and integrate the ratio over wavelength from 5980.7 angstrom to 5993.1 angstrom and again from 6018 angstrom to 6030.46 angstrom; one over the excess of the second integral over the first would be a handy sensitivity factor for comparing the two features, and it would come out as 1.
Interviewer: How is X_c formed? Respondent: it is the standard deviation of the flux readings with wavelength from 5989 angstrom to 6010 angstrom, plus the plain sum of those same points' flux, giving 57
